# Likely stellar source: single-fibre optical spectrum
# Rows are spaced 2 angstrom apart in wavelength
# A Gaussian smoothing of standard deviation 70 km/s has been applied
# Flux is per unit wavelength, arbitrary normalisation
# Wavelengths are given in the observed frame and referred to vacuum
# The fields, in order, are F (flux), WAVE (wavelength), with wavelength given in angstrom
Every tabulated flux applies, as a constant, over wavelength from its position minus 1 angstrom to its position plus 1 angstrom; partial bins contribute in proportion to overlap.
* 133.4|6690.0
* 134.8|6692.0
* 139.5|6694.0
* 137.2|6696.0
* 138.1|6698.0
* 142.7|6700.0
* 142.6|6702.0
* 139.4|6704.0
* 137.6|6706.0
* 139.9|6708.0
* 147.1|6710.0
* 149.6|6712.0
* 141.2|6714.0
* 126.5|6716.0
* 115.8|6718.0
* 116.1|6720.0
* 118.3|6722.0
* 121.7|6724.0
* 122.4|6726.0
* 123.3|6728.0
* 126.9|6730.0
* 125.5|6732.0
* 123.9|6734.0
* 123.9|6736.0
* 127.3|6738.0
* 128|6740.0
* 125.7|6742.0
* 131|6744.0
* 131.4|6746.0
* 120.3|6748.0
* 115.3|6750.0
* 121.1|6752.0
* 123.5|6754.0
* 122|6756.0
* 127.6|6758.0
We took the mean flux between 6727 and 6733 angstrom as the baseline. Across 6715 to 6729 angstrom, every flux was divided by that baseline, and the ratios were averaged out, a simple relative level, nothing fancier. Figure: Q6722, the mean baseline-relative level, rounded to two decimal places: 0.96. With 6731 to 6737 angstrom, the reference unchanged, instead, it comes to 0.99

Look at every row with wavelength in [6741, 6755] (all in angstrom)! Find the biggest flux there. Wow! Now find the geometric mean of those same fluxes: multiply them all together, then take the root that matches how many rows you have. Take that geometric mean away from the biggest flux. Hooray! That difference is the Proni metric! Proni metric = 7.5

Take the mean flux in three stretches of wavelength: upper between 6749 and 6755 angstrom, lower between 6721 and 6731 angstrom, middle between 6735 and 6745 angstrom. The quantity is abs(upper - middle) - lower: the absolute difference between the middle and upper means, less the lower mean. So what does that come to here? -115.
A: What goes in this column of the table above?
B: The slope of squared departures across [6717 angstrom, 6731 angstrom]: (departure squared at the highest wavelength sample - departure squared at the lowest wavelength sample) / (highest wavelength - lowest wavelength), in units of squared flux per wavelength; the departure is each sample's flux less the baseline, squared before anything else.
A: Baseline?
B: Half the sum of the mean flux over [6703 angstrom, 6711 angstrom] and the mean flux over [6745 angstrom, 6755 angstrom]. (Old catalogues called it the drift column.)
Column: -19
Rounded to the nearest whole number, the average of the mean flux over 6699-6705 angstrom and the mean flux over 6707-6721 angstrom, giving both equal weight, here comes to 138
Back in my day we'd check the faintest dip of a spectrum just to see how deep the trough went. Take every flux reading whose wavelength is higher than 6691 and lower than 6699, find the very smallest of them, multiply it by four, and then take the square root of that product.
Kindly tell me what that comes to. 23.2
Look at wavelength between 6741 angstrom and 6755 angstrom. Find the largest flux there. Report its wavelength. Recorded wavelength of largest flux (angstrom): 6746.0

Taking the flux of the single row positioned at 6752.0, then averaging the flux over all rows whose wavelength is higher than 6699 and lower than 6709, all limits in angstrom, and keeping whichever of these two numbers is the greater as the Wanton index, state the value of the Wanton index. 140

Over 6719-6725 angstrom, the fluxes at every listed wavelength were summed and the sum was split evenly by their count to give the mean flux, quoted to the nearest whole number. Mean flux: 119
